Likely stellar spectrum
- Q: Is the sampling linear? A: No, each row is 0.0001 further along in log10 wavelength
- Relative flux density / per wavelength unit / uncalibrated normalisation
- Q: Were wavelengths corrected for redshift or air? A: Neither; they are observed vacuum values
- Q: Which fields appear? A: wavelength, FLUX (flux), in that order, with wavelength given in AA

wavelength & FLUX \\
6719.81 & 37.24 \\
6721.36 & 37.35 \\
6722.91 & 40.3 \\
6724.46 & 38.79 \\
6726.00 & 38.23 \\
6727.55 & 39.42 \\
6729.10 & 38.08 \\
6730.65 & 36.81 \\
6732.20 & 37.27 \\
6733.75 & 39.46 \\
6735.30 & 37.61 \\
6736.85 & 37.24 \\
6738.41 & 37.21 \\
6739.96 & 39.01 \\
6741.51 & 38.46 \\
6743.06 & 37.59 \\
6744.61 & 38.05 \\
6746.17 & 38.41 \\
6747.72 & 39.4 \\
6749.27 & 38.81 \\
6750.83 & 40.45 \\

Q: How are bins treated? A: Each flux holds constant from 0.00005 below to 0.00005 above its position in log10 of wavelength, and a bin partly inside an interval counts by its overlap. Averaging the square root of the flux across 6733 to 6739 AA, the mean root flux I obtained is 6.15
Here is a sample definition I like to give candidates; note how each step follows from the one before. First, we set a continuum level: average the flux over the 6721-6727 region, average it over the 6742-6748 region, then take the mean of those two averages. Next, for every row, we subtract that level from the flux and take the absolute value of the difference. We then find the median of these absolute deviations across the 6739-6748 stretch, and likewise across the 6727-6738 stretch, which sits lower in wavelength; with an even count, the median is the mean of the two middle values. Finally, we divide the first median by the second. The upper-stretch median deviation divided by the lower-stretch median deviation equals 0.5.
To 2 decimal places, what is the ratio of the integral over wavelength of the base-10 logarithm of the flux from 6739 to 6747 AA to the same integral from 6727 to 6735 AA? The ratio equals 1.00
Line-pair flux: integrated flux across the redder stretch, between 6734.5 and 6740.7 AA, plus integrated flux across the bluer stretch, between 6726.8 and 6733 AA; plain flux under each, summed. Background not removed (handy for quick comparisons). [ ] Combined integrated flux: 469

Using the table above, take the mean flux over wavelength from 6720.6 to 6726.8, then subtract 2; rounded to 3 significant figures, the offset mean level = 36.7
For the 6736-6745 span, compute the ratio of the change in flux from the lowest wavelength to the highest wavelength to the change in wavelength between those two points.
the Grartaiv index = 0.10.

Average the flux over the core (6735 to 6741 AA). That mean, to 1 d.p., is 37.8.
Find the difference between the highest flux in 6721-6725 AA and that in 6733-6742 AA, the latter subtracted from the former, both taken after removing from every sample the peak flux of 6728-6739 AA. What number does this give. 0.84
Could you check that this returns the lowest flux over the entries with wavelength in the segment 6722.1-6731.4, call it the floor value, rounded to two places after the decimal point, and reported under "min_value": 36.81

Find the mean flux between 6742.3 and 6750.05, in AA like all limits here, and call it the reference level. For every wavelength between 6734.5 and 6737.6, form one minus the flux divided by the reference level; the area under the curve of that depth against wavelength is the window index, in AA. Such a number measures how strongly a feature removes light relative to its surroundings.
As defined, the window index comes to 0.08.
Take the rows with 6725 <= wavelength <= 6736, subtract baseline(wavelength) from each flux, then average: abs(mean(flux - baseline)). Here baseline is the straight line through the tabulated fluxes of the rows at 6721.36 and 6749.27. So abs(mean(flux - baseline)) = 0.3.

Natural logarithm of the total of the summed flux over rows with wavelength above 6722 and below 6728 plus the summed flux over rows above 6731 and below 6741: 6.0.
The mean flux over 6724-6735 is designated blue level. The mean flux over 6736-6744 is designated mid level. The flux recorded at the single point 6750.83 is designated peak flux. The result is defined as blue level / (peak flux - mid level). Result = 15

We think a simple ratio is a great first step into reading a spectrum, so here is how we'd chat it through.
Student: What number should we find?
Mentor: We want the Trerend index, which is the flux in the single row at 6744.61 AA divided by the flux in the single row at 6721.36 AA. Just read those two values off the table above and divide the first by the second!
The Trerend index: 1.019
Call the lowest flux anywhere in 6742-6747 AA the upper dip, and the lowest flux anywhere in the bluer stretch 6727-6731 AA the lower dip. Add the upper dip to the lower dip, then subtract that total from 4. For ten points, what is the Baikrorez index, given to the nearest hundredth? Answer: -70.40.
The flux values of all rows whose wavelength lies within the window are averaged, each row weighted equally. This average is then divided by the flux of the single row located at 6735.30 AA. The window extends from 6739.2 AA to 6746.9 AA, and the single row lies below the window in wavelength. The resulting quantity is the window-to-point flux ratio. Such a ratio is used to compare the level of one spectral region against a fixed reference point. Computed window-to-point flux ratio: 1.018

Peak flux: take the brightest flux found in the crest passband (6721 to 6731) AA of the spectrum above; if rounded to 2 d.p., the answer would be 40.30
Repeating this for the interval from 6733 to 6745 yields 39.46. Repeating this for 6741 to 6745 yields 38.46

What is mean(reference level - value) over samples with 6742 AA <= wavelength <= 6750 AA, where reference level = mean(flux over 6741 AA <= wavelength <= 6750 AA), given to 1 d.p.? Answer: 0.0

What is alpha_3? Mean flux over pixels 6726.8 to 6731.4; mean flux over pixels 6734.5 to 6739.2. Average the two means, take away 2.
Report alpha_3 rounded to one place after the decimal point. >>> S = 35.7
